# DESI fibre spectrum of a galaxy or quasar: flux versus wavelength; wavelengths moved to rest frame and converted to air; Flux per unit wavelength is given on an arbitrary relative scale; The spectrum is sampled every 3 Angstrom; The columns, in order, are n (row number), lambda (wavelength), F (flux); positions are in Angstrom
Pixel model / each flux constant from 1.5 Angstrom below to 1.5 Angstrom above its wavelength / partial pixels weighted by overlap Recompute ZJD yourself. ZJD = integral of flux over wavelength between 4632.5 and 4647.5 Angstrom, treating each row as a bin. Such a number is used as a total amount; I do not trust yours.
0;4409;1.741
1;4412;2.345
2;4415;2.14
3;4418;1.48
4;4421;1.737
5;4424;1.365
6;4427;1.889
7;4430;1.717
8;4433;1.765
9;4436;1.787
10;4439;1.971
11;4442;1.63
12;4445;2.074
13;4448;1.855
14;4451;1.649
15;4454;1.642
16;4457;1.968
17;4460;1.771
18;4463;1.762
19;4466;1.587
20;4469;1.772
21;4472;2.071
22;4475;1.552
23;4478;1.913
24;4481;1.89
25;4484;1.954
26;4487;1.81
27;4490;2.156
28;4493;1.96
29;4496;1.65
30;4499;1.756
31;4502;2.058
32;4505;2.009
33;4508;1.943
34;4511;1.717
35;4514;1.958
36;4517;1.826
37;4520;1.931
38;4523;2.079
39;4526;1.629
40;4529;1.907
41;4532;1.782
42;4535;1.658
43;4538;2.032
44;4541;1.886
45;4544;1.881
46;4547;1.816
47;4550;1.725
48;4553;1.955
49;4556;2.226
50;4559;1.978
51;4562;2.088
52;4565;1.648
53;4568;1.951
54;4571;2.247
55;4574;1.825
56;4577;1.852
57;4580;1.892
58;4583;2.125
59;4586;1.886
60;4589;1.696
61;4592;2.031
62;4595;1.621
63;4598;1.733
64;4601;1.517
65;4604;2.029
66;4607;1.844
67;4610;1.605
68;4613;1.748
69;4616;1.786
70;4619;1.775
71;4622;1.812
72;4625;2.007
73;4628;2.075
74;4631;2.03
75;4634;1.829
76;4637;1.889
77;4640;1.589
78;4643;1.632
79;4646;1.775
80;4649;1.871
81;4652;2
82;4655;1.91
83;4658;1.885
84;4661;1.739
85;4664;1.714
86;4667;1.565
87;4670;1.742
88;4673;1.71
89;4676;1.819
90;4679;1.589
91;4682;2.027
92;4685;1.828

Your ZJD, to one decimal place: 26.1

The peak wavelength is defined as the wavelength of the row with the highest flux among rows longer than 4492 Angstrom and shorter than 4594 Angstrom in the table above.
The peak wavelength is 4571 Angstrom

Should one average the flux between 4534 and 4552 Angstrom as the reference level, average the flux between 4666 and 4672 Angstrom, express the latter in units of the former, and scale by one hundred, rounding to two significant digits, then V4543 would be 90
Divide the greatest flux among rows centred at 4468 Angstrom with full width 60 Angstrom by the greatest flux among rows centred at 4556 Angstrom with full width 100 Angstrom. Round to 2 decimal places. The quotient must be 0.96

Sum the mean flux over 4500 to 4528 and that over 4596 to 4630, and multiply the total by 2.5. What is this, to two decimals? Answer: 9.29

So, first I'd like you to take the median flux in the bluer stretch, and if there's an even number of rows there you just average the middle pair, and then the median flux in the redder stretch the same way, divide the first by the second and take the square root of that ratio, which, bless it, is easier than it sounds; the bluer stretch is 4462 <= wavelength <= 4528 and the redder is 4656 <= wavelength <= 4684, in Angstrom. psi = 1.05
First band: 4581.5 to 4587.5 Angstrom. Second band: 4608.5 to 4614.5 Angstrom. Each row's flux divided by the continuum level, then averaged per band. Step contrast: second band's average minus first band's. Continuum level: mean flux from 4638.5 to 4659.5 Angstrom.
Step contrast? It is -0.18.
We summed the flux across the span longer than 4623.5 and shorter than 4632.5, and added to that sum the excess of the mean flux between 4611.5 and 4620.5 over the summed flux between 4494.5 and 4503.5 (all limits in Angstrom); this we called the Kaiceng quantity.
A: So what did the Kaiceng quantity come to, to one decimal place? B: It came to 2.4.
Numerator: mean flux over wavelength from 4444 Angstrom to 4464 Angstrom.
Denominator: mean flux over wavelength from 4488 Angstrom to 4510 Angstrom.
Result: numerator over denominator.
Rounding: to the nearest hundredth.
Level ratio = 0.94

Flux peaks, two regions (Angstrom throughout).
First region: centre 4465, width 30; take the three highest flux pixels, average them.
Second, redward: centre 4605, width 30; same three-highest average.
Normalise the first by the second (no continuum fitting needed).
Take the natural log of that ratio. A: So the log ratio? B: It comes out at 0.01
